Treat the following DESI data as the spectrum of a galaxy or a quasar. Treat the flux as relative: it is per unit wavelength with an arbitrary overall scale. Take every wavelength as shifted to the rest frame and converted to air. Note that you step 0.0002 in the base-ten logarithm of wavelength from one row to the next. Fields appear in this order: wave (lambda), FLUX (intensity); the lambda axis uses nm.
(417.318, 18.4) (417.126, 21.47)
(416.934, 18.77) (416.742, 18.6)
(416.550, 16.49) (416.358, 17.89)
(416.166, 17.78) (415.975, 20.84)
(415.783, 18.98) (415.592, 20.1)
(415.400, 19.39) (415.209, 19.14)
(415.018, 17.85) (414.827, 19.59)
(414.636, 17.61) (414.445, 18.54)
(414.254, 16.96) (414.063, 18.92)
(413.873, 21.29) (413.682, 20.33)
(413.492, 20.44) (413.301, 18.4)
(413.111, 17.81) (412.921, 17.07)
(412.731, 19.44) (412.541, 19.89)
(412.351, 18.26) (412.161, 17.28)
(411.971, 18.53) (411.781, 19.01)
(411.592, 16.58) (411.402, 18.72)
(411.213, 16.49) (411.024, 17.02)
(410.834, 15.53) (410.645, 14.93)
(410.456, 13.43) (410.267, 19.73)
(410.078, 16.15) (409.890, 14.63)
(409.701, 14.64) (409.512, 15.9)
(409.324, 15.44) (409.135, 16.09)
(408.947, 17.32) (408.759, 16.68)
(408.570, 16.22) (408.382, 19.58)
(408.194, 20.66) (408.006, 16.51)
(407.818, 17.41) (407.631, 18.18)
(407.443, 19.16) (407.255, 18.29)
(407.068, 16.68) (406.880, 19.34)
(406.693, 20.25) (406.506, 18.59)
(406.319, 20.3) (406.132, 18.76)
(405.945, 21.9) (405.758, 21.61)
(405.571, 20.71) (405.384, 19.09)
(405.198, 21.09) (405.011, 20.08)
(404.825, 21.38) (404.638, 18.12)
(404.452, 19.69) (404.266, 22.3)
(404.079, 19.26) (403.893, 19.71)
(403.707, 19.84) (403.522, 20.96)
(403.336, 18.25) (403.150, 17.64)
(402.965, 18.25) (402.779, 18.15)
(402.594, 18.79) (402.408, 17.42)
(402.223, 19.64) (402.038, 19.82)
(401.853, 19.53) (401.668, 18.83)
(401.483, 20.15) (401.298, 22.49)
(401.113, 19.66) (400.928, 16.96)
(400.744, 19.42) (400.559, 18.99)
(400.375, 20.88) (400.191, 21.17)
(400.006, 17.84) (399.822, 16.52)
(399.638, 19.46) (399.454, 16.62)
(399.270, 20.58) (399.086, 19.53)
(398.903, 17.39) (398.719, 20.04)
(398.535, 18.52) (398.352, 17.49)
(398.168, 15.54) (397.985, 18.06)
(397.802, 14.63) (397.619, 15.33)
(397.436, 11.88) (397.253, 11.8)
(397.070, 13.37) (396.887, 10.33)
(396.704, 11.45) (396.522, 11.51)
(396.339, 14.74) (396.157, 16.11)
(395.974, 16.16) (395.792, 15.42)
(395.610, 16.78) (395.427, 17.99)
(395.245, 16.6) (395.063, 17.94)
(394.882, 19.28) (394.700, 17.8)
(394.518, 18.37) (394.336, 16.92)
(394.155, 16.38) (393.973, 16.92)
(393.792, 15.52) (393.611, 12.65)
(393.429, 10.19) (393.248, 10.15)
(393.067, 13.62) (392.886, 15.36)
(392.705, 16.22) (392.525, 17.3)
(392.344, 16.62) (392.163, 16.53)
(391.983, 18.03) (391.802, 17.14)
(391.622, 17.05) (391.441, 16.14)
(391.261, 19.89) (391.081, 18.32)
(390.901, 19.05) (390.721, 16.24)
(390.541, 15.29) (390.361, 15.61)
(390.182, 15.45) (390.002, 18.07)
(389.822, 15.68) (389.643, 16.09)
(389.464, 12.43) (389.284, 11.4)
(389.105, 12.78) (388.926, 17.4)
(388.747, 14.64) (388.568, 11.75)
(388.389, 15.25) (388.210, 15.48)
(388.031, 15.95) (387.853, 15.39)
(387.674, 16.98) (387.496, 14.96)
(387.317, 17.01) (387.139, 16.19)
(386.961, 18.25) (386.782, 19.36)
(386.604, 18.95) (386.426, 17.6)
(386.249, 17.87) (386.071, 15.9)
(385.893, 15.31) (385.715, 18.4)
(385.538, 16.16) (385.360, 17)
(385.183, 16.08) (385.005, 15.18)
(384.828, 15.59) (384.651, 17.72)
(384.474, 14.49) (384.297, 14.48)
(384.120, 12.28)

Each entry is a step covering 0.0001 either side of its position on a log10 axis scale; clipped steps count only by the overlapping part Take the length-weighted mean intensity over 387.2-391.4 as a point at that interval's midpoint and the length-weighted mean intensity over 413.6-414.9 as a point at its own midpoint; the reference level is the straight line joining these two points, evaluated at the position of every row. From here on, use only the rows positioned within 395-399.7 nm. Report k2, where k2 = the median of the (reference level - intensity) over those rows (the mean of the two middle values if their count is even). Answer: 0.4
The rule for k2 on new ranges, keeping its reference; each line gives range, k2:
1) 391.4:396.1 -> -0.3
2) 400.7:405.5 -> -2.1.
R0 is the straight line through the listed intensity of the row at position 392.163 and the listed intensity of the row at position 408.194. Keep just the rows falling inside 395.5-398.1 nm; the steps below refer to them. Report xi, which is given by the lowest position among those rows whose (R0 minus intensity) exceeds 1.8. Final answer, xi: 395.792 nm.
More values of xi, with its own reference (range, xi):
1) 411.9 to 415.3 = 411.971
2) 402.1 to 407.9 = 407.068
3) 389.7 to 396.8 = 393.067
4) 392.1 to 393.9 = 393.067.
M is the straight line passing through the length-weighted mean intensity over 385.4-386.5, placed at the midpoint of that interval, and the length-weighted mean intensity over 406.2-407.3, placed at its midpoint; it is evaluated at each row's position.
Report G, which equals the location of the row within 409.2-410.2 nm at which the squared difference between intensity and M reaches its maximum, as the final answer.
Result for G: 409.890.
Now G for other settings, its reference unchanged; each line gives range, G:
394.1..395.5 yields 394.882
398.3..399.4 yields 399.270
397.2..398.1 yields 397.253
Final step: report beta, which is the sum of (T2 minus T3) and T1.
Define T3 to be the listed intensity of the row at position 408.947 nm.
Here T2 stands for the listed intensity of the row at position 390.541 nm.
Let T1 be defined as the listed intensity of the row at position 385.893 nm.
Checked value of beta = 13.3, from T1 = 15.31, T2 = 15.29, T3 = 17.32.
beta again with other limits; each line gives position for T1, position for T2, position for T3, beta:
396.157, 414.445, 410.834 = 19.1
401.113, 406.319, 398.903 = 22.6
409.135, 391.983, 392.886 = 18.8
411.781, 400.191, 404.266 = 17.9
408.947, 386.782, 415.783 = 17.7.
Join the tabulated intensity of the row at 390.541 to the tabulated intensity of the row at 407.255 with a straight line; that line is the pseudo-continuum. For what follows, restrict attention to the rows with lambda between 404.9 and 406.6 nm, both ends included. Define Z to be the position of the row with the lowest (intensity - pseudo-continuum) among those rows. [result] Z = 406.506 nm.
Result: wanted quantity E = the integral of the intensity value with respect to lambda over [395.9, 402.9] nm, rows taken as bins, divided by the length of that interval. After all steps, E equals 17.3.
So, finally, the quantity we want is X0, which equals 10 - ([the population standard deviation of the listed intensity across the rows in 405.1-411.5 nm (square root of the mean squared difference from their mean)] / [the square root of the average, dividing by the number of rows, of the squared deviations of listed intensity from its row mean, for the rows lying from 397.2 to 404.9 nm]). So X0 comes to 9.0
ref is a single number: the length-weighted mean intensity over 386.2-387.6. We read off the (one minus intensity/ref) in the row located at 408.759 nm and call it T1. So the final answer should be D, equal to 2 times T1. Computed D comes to 0.1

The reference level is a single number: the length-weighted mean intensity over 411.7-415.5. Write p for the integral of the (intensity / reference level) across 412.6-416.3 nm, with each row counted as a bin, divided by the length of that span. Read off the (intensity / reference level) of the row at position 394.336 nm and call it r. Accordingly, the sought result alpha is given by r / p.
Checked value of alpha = 0.9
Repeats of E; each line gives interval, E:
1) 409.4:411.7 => 16.2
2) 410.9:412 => 17.6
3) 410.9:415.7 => 18.6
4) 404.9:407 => 20.1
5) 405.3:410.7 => 17.9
